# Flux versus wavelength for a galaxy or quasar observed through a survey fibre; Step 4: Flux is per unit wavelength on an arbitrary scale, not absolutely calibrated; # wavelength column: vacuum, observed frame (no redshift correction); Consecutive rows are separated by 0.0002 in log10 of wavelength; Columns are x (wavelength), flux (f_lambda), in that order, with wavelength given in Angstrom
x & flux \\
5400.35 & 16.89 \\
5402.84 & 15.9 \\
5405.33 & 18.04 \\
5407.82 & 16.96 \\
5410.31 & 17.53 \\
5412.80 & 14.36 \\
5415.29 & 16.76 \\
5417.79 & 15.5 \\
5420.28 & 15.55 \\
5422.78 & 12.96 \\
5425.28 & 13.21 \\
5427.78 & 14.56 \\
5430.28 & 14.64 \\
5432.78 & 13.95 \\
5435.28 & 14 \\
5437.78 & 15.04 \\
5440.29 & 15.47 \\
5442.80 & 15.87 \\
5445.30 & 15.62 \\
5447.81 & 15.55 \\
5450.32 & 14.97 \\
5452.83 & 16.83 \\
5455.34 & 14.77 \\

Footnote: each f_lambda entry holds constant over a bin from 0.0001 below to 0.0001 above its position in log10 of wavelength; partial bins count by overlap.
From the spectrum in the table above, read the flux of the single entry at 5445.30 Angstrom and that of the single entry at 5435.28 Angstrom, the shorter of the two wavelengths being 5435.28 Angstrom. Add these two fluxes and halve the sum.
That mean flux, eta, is 14.8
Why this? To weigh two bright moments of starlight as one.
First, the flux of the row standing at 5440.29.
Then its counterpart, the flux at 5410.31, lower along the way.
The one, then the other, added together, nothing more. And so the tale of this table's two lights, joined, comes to 33.0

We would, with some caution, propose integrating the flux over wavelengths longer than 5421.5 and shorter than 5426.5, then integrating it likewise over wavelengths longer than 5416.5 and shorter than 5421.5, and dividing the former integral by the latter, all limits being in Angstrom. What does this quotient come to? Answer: 0.84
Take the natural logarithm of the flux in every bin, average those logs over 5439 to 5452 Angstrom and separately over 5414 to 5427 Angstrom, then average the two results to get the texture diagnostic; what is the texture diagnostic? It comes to 2.715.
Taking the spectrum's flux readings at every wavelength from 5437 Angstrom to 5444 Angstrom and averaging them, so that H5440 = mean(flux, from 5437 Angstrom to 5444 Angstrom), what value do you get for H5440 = 15.5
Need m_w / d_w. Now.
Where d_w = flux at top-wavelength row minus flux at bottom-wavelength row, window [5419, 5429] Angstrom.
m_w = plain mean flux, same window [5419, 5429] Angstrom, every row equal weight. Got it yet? -14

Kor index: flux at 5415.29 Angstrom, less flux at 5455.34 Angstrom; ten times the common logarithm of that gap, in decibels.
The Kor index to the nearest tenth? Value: 3.0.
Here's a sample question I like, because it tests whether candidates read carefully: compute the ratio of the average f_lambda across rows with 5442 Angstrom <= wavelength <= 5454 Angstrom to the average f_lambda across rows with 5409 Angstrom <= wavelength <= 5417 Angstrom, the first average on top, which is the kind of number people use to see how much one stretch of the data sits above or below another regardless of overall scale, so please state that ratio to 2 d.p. 0.97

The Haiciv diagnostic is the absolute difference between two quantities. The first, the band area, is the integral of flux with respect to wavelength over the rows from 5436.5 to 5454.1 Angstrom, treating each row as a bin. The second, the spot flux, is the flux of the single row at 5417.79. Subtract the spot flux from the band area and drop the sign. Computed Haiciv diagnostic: 259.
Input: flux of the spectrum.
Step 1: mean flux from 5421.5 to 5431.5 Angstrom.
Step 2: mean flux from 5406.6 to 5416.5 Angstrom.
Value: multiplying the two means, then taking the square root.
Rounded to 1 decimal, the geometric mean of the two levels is 15.1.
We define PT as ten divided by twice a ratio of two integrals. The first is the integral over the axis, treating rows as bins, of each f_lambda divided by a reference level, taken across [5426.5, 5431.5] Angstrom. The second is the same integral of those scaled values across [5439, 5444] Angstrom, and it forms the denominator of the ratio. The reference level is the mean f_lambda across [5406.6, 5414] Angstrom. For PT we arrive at 5.4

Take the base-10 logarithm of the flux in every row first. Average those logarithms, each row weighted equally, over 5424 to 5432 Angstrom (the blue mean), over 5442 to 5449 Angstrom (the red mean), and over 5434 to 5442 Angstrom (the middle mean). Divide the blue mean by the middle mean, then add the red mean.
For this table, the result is 2.18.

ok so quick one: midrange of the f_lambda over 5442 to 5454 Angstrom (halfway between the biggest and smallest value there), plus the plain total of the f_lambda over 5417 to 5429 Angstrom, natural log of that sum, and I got 4.47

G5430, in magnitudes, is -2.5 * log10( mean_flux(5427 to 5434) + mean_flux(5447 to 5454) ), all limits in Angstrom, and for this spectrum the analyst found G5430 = -3.699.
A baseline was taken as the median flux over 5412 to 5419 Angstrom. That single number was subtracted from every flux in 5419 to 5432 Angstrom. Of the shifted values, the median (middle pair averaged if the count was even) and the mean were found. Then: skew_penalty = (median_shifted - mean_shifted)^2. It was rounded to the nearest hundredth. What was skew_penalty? 0.14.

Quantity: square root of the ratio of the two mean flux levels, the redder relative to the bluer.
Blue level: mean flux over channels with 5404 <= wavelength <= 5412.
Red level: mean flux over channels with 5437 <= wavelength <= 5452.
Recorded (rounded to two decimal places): 0.94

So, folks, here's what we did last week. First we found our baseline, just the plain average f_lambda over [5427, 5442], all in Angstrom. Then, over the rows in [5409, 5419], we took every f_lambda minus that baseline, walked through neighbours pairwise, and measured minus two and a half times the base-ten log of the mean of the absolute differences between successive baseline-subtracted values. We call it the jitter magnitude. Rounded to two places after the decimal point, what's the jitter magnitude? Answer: -0.89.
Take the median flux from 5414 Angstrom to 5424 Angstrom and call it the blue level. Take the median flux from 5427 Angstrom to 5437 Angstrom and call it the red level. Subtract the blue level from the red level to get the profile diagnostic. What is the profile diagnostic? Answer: -1.2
